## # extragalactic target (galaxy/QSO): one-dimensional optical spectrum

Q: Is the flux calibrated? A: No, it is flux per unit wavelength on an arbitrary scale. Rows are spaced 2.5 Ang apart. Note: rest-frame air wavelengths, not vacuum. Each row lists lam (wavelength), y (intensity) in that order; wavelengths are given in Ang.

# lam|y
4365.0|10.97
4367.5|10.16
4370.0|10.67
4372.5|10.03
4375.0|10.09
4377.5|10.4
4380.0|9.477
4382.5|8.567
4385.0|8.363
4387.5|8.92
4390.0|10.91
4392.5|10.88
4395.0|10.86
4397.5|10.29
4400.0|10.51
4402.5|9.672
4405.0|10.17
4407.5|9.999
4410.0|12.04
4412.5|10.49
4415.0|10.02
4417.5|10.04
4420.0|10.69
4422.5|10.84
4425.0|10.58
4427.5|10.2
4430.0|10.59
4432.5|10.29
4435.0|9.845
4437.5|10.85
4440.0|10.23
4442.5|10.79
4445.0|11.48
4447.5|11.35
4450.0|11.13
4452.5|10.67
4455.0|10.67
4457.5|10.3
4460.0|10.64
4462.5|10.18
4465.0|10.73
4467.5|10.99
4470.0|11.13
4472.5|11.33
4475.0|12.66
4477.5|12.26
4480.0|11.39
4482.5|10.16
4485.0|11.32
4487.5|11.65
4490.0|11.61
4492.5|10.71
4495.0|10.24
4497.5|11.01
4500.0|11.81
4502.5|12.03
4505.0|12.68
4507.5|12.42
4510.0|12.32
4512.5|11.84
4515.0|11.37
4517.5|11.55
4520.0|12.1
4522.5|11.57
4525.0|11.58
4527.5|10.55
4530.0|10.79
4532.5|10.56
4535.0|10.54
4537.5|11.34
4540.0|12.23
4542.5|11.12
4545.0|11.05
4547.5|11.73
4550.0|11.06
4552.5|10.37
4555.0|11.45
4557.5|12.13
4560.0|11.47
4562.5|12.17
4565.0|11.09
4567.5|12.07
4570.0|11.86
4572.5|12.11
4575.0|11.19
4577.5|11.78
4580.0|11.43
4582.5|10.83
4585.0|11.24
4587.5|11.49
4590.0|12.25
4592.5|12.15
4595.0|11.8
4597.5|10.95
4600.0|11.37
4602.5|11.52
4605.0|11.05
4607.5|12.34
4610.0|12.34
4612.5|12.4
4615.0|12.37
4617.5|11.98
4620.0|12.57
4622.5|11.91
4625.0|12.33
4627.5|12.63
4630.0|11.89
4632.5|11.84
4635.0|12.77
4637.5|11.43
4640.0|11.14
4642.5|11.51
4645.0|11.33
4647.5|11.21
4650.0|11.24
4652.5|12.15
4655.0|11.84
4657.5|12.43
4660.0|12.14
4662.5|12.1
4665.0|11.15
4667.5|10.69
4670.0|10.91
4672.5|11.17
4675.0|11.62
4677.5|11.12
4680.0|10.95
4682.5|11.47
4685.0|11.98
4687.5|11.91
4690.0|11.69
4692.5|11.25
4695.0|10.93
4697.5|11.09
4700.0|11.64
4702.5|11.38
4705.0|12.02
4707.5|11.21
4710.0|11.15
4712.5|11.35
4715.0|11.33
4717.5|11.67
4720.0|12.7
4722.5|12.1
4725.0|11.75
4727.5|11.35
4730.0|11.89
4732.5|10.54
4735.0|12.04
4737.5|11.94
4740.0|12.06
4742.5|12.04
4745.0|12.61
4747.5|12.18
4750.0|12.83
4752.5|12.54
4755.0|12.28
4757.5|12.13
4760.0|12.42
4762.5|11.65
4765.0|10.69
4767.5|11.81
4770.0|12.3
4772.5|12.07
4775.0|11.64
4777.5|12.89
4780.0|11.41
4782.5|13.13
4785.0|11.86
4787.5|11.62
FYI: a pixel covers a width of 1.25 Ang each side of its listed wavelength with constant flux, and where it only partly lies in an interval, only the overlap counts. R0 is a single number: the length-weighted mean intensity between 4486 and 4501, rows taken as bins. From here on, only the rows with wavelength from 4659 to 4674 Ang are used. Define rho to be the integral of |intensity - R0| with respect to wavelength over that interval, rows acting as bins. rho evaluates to 6.5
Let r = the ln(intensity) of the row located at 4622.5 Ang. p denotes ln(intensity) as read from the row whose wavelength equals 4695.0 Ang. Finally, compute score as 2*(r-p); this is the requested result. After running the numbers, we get 0.17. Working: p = 2.39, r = 2.48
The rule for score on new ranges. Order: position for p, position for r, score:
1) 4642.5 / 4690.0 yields 0.03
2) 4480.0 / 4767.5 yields 0.07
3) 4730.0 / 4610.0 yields 0.07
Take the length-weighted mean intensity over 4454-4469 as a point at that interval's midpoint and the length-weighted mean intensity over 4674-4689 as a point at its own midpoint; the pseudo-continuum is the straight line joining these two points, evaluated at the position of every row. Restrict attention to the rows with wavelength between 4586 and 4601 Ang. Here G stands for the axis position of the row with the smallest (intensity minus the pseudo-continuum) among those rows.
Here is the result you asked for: 4597.5 Ang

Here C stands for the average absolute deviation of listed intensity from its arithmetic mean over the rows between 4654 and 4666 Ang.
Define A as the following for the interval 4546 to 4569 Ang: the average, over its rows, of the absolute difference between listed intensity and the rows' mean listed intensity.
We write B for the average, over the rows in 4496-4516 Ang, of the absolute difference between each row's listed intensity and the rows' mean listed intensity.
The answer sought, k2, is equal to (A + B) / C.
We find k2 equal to 2.5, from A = 0.46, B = 0.43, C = 0.35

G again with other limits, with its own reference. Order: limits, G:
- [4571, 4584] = 4582.5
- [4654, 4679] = 4667.5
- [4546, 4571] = 4552.5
